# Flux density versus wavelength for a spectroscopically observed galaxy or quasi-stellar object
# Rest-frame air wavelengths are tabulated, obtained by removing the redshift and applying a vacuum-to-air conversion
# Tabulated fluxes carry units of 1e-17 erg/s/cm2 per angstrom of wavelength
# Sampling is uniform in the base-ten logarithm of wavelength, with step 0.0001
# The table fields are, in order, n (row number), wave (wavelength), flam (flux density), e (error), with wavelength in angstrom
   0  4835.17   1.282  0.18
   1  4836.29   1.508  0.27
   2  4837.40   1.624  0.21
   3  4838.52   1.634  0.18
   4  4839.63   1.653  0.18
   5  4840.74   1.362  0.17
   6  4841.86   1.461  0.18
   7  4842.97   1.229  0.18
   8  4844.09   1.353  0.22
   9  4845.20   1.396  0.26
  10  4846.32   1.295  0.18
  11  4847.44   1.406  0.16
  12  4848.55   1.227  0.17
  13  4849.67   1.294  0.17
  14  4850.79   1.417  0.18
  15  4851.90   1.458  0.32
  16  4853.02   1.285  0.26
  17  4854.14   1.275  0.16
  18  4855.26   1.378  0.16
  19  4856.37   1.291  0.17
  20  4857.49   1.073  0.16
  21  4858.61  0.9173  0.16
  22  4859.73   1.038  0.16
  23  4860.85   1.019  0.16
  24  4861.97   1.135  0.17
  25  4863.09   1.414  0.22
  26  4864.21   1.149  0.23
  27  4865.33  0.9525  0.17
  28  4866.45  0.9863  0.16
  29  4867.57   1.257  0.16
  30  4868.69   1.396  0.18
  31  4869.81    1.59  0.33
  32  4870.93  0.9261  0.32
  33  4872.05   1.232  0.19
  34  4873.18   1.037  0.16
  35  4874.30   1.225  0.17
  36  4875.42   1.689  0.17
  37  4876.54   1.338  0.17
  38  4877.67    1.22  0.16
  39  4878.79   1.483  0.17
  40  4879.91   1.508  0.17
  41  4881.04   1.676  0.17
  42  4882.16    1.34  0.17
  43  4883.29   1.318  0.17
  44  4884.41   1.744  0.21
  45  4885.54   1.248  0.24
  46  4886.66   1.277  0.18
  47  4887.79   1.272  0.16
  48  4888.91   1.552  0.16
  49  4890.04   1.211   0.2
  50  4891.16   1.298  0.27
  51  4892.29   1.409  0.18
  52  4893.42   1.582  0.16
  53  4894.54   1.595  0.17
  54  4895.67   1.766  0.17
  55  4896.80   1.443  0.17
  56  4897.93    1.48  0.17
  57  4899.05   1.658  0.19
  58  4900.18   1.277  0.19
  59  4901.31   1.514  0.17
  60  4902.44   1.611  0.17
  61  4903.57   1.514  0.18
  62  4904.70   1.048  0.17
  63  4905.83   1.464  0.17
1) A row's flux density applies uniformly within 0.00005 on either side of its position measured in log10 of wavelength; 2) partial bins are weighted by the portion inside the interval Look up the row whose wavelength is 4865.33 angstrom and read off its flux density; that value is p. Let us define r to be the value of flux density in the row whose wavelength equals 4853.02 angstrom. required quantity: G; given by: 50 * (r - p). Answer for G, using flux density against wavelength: 17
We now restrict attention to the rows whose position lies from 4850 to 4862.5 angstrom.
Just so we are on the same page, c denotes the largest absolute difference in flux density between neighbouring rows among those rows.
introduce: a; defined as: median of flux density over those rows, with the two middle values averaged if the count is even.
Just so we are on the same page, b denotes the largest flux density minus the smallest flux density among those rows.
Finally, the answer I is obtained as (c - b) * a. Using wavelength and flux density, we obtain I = -0.41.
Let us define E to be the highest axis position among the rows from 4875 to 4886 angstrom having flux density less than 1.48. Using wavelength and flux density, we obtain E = 4885.54 angstrom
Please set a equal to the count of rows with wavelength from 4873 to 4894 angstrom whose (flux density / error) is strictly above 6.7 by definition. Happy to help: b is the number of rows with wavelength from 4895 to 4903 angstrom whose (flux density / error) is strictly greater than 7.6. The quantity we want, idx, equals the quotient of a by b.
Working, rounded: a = 15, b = 6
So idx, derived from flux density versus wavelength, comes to 2.5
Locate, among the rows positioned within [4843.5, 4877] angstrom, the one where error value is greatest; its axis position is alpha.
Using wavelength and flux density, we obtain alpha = 4869.81 angstrom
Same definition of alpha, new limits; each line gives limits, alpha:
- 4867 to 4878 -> 4869.81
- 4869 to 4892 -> 4869.81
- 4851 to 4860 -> 4851.90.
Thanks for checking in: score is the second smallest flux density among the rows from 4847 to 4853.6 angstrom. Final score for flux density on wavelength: 1.285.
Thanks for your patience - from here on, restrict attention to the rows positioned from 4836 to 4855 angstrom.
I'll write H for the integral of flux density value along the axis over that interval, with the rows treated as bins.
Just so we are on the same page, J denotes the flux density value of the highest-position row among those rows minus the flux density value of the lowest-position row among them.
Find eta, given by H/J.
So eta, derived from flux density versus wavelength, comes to -114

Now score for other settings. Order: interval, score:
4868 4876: 1.037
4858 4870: 0.9525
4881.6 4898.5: 1.248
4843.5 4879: 0.9261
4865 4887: 0.9525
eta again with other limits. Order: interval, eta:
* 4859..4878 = 126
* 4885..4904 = 104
